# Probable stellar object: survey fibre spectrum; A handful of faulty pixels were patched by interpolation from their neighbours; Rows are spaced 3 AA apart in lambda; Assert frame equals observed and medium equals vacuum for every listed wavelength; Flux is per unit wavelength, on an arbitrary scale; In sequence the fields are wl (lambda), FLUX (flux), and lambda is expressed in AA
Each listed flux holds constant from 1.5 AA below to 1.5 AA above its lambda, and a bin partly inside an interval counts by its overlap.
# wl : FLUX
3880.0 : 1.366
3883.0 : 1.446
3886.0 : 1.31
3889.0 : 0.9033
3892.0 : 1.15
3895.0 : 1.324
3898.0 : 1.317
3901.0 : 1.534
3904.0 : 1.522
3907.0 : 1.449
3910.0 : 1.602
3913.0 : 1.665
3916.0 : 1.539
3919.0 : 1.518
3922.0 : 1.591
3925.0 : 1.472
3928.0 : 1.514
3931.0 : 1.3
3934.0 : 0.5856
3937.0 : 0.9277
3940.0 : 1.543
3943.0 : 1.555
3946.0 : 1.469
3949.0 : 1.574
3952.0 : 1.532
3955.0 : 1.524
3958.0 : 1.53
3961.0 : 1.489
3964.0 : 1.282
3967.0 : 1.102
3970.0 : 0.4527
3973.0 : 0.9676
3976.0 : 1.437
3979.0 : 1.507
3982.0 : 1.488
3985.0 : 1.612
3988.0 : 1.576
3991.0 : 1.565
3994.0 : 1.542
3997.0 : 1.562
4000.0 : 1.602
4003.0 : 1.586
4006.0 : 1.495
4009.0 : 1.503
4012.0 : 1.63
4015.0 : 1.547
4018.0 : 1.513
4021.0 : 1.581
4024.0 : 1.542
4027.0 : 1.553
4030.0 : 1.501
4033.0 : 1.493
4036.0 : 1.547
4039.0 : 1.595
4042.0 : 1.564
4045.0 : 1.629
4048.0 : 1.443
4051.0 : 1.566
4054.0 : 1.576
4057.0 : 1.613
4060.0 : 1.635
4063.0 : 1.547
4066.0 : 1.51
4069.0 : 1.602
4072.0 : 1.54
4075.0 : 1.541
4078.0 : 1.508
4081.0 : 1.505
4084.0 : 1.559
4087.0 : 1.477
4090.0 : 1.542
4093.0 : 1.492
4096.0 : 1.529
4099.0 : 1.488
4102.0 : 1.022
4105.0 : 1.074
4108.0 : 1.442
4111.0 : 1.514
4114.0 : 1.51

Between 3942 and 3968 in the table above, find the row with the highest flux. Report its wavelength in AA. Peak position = 3949.0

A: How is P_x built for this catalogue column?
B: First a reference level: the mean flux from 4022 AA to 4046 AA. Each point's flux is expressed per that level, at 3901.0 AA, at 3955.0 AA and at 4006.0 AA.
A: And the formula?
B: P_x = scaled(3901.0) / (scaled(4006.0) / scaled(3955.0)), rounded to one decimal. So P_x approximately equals 1.0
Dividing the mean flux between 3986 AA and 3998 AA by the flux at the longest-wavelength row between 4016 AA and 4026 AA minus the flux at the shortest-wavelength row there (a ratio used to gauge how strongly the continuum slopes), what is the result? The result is 54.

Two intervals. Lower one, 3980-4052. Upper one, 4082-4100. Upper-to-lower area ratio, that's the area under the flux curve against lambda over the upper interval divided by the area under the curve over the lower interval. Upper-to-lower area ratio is 0.24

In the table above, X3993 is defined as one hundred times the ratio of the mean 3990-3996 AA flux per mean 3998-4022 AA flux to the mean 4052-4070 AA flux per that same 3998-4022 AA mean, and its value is 98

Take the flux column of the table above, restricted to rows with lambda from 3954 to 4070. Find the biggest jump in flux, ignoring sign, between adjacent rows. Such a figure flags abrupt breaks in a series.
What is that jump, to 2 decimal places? 0.65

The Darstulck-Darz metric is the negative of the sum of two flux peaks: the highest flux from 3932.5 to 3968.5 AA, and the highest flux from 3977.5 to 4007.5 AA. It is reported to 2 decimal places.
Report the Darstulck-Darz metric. -3.19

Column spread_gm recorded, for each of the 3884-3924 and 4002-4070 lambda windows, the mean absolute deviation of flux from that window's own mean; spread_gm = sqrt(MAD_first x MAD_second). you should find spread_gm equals 0.082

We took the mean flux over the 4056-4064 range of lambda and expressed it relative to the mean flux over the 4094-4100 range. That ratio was 1.06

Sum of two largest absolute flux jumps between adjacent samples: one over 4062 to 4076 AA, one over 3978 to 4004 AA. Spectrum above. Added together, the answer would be 0.22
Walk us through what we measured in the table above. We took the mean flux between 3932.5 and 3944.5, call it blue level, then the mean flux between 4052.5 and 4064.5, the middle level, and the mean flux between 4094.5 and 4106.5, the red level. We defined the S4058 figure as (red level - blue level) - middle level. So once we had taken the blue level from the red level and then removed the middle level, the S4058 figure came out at -1.47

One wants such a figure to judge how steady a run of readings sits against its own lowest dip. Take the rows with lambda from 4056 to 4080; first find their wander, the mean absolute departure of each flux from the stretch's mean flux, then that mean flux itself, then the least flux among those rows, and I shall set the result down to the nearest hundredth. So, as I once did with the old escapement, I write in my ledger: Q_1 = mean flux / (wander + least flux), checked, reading 1.01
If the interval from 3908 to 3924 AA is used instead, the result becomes 1.01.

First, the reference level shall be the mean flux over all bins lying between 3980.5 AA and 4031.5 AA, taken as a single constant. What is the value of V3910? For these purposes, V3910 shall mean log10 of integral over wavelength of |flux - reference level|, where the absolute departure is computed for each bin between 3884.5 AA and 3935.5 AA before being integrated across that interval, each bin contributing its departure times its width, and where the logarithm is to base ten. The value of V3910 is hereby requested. 1.0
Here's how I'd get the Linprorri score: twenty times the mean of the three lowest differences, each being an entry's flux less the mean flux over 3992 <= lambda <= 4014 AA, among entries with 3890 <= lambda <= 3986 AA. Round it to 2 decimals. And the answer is -18.09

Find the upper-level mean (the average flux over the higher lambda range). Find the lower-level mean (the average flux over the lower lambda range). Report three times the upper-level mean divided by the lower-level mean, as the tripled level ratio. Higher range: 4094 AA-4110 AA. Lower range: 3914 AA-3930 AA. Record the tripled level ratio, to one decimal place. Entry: 2.6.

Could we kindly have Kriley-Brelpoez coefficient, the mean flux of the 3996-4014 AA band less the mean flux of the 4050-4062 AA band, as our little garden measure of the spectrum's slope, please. -0.03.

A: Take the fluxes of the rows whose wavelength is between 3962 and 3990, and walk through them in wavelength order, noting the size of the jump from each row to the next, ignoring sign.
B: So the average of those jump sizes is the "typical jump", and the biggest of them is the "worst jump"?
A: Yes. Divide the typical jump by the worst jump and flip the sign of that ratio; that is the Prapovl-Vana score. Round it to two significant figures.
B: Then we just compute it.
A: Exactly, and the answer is -0.40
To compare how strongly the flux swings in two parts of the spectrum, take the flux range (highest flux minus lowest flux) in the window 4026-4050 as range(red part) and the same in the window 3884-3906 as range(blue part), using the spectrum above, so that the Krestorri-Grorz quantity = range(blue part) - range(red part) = 0.4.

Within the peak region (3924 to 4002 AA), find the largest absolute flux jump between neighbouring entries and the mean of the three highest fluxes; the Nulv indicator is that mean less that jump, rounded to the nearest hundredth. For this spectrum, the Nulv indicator 0.88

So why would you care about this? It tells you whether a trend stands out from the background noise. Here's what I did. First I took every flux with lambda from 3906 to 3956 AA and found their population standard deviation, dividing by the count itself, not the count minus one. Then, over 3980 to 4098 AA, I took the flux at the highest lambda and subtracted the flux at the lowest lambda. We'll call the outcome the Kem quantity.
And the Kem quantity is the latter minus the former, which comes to -0.22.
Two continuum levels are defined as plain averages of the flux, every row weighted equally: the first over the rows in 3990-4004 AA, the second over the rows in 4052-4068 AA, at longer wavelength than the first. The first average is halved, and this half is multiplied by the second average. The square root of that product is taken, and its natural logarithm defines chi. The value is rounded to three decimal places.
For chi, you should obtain 0.107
